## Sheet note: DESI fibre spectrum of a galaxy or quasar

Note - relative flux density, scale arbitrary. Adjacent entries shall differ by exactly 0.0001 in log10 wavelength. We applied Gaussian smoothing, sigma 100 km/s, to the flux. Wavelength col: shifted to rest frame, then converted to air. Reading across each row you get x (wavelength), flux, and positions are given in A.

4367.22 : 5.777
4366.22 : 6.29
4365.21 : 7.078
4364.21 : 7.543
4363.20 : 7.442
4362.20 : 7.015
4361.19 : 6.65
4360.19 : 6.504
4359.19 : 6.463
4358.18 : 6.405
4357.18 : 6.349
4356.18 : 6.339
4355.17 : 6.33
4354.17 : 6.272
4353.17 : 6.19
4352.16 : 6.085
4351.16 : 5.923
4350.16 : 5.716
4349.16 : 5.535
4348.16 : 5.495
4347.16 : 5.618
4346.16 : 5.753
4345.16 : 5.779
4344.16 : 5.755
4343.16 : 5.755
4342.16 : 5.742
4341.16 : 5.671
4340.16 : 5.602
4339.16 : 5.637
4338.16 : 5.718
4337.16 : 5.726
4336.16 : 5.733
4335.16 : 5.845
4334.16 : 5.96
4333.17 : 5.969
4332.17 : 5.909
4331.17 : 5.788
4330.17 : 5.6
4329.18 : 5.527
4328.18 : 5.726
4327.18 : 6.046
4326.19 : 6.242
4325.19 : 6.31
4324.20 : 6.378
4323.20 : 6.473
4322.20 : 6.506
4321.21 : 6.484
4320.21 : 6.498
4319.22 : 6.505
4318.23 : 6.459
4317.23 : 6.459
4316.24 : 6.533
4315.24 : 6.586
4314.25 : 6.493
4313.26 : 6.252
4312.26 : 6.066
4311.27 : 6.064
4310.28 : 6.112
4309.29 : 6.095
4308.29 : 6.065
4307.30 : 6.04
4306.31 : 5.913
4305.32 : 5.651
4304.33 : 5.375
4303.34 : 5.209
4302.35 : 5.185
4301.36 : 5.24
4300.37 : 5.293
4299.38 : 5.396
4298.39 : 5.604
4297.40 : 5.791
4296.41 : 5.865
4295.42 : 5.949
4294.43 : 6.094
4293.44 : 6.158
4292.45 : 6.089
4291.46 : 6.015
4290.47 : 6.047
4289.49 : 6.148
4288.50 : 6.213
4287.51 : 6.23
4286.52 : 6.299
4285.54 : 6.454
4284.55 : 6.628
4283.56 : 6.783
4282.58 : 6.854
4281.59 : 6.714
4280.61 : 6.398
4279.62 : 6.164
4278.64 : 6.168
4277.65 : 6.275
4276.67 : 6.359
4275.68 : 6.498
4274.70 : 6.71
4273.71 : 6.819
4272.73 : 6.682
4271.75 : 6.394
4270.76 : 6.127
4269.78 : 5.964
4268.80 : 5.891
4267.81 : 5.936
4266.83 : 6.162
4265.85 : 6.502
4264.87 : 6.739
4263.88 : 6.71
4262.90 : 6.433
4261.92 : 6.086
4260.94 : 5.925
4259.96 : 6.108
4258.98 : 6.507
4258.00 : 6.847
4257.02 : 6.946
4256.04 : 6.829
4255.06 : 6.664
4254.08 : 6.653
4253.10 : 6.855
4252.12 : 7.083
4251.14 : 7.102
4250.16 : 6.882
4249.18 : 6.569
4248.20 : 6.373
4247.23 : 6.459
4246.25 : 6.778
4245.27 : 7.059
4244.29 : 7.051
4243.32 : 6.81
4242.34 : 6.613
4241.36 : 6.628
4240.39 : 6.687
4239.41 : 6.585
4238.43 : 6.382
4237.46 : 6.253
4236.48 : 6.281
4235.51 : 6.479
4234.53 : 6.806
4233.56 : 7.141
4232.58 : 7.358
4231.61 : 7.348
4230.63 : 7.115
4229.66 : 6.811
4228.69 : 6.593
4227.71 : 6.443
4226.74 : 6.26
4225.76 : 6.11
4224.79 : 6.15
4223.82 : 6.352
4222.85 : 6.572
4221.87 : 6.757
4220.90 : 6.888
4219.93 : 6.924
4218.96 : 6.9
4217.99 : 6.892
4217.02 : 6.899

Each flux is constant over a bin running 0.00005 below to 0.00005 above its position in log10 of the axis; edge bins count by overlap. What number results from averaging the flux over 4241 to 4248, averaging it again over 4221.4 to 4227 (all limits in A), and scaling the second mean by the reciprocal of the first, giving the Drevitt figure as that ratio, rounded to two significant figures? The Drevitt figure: 0.94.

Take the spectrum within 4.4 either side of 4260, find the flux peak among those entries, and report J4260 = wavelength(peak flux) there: 4257.02 A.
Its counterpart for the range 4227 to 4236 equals 4232.58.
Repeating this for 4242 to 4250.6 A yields 4245.27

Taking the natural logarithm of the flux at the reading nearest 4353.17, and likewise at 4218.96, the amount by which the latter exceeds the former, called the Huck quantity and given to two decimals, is 0.11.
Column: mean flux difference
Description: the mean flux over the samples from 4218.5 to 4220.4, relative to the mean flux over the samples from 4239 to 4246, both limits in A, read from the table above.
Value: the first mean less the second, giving 0.1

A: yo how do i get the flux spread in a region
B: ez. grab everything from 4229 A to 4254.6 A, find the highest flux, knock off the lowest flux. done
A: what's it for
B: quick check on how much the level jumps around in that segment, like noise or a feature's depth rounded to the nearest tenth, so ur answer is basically 1.1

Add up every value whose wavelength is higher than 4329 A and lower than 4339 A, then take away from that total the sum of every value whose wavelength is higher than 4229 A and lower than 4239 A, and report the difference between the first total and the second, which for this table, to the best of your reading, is -10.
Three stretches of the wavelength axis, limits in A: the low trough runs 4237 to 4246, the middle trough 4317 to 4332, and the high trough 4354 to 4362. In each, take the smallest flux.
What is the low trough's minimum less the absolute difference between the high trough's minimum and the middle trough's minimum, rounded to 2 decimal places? 5.51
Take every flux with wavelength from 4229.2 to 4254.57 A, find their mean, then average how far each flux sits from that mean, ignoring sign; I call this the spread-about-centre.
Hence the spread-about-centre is 0.257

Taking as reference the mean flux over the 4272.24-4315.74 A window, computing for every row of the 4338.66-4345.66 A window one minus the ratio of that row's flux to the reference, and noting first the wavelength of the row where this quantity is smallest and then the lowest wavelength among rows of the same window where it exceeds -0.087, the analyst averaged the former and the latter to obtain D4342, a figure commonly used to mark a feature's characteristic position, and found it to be 4342.2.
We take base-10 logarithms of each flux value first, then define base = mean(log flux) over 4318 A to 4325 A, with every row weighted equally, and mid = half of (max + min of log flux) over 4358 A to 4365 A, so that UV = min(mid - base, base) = 0.03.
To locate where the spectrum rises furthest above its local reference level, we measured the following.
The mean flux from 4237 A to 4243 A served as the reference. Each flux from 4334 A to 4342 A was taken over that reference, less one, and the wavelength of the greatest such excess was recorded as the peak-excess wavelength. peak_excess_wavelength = 4334.16 A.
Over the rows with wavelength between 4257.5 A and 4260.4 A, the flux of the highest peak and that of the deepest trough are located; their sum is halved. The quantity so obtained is 6.48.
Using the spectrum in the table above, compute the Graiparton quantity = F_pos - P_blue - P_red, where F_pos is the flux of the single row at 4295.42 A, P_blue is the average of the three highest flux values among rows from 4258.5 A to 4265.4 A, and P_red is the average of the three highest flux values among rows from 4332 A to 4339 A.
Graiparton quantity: -6.6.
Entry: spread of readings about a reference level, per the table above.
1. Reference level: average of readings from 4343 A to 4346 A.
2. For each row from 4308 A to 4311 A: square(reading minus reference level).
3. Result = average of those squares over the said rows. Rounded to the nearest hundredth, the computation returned 0.11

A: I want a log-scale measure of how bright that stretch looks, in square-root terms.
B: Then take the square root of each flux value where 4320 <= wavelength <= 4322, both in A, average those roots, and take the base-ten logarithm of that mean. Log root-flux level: 0.406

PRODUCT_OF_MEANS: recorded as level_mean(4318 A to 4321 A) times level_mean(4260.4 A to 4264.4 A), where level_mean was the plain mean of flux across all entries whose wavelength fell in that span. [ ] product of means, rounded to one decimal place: 40.8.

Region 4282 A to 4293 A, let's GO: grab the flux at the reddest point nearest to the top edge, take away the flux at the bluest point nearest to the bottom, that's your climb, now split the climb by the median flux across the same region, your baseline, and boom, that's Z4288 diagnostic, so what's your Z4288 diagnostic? -0.12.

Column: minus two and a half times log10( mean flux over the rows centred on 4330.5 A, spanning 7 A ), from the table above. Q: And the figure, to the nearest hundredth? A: -1.91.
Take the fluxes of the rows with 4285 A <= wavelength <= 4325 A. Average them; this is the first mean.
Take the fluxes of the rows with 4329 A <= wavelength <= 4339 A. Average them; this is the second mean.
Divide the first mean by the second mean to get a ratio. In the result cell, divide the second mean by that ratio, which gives 5.51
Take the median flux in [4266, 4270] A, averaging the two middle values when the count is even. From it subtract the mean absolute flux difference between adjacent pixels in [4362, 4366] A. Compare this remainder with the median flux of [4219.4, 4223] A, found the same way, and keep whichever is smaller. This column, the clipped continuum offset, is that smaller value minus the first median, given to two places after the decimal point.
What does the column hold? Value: -0.33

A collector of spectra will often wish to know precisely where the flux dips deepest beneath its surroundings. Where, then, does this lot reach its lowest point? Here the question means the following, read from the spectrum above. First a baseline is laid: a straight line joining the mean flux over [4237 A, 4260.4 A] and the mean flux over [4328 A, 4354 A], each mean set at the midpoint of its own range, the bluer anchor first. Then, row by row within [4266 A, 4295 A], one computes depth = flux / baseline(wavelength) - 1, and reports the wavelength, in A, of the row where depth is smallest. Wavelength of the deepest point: 4268.80 A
